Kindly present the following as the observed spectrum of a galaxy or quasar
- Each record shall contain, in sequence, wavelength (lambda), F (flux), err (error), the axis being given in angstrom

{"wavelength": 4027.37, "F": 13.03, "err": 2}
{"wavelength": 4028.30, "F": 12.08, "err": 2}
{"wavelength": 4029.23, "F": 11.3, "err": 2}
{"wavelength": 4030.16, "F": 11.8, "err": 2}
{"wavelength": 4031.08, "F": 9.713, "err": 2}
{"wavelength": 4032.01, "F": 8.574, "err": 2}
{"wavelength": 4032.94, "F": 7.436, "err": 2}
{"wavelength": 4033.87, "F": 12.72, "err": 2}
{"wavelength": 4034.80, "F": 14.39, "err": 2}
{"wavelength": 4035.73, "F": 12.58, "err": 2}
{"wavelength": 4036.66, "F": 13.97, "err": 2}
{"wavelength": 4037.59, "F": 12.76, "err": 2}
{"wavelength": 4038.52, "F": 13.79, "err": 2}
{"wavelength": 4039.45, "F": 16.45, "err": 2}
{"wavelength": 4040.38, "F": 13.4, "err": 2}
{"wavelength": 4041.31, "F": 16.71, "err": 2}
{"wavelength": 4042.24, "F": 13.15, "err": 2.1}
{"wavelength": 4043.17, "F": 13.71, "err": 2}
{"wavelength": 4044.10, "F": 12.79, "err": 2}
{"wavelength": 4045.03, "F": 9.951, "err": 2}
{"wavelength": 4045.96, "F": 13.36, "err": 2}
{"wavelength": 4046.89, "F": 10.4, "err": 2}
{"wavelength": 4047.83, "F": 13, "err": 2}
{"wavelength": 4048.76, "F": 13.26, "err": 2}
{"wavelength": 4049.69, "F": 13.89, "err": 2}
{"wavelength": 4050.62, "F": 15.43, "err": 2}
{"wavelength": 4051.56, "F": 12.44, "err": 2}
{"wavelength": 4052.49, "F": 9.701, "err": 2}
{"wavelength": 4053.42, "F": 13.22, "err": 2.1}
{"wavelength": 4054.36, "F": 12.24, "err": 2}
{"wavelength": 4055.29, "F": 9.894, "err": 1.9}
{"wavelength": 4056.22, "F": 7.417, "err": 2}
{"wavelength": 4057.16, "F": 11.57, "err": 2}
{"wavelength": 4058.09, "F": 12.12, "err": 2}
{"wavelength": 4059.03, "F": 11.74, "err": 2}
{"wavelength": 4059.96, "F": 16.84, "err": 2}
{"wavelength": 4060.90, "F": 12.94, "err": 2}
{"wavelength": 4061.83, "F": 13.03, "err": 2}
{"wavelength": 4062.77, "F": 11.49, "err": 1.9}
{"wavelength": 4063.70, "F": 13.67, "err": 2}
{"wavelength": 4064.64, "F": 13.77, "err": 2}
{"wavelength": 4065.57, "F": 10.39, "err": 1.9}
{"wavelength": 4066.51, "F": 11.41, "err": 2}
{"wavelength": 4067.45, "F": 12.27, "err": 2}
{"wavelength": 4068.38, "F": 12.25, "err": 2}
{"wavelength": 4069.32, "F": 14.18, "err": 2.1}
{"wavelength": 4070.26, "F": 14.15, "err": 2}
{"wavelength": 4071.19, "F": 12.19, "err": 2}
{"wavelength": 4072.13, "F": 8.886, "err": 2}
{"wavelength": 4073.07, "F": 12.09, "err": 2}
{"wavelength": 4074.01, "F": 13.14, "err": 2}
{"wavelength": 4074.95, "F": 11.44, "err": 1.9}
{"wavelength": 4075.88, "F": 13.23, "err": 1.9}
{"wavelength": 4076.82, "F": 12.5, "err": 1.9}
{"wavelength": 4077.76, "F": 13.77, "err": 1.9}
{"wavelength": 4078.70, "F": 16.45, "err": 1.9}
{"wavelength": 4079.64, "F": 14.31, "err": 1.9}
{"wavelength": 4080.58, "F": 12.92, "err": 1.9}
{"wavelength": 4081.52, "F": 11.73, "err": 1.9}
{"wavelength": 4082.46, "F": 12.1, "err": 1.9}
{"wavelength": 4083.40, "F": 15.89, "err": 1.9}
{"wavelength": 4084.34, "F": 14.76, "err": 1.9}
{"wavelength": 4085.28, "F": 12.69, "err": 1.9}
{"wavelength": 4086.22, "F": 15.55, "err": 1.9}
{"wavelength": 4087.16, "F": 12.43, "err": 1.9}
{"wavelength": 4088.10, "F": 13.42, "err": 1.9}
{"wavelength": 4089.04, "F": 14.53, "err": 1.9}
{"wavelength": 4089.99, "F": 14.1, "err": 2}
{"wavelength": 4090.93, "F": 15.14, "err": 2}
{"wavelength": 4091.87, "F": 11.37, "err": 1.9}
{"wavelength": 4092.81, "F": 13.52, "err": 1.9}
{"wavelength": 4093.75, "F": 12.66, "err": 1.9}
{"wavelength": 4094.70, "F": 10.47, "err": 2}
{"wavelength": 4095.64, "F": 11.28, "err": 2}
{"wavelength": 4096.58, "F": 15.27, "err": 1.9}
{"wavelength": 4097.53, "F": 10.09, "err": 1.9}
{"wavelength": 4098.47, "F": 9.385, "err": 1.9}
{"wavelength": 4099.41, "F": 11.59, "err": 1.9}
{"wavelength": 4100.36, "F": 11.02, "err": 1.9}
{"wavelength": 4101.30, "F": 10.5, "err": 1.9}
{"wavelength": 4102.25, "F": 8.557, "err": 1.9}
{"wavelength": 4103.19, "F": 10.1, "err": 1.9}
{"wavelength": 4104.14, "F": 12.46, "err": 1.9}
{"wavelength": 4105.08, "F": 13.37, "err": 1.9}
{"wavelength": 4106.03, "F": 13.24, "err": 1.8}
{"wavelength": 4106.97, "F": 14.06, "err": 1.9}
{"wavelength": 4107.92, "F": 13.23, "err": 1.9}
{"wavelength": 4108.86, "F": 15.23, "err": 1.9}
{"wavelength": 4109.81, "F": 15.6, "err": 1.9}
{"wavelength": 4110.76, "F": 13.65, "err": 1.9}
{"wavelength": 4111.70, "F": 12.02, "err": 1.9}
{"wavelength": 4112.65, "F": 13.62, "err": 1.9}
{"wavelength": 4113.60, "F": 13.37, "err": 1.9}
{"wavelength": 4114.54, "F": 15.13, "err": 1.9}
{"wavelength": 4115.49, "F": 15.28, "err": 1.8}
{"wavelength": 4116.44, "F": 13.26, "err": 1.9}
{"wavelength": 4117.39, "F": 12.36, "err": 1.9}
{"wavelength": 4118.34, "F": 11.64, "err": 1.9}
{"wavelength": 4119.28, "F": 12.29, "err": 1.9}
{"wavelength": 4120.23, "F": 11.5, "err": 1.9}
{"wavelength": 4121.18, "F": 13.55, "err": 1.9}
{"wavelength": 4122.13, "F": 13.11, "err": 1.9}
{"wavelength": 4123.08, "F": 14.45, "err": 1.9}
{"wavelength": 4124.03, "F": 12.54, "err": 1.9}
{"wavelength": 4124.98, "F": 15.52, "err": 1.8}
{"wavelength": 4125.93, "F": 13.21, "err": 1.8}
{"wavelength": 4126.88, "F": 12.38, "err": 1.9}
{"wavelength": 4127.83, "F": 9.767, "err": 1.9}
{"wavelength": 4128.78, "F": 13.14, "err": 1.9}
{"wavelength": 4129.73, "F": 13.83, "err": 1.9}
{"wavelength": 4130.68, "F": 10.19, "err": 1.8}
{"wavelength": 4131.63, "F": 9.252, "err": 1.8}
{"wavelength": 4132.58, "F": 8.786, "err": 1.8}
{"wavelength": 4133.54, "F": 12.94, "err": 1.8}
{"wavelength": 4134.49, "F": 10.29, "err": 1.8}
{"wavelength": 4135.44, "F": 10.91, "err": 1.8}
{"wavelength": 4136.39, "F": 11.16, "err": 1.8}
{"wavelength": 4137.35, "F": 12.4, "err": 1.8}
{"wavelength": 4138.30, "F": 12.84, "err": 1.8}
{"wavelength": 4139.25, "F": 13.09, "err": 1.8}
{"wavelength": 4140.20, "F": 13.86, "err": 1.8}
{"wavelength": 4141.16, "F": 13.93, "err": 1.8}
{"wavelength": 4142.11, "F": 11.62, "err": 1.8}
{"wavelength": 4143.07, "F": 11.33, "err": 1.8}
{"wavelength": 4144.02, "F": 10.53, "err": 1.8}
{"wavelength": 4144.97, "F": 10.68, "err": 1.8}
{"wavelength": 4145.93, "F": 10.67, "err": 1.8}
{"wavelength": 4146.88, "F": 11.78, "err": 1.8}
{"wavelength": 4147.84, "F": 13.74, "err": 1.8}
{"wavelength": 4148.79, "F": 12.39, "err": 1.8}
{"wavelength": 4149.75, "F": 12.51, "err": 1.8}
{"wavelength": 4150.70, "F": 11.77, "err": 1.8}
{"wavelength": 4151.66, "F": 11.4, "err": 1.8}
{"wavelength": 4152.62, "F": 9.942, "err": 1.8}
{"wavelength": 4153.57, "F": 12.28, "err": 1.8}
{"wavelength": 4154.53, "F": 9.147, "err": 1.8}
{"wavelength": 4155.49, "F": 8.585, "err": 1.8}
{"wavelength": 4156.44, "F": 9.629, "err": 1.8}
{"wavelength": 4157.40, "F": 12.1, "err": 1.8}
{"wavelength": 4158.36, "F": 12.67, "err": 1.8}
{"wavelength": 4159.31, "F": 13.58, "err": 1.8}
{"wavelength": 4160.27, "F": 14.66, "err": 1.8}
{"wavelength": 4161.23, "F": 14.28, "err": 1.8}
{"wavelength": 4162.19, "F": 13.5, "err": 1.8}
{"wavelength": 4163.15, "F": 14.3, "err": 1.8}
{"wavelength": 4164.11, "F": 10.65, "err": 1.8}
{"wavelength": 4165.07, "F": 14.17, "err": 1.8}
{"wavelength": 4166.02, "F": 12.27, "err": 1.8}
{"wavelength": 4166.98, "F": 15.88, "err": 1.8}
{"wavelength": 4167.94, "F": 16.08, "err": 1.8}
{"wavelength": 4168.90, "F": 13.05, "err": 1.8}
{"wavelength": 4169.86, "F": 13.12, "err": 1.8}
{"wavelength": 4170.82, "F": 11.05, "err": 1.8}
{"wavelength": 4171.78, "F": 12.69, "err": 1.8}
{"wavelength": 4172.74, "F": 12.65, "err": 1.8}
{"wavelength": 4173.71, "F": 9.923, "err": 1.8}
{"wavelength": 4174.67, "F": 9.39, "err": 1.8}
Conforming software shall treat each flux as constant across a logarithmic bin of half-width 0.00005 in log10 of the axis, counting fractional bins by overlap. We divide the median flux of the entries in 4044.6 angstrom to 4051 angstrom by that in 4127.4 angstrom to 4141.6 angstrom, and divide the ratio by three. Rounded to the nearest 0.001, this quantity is 0.356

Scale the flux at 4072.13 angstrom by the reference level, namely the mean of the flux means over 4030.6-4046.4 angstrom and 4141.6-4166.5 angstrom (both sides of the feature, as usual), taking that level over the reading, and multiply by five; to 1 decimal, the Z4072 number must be 6.9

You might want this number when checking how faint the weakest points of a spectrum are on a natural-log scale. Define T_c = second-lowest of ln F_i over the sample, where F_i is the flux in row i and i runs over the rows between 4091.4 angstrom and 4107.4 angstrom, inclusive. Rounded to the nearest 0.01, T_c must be 2.24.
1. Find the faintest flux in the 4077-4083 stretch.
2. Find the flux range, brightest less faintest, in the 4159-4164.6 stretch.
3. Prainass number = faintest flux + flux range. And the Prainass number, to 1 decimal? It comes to 15.7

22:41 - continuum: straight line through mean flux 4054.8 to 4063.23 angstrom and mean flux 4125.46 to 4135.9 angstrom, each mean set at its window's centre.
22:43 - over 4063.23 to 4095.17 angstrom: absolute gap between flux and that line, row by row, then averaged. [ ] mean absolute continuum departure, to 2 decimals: 1.69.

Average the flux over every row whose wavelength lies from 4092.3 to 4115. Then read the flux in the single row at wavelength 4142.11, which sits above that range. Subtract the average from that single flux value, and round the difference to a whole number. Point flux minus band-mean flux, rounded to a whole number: -1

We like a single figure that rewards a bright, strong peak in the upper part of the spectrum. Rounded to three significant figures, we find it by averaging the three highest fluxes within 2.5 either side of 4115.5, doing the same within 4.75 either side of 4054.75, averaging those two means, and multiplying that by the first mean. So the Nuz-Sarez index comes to 206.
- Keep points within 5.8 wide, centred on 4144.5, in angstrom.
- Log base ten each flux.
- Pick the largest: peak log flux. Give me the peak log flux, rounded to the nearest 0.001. 1.071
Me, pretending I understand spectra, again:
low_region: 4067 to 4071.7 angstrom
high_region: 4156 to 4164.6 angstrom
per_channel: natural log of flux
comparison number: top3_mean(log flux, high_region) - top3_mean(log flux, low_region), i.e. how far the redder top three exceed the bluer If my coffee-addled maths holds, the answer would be 0.065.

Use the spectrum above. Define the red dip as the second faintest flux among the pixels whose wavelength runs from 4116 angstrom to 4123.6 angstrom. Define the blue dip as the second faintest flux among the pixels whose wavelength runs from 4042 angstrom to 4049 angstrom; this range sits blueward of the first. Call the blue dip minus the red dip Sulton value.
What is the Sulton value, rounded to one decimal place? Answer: -1.2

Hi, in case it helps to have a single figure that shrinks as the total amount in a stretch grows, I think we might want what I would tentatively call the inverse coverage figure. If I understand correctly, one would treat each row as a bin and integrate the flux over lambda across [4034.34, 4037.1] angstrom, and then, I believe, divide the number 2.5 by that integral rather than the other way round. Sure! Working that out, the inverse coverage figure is 0.066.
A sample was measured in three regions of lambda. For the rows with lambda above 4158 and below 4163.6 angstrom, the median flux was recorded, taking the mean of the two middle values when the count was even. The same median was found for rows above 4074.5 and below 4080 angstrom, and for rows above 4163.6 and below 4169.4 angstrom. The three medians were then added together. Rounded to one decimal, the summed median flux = 41.0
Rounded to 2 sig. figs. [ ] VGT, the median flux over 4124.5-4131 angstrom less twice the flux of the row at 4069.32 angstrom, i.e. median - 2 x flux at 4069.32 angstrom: -15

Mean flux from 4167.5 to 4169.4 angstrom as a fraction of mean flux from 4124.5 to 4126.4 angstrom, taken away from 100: 98.99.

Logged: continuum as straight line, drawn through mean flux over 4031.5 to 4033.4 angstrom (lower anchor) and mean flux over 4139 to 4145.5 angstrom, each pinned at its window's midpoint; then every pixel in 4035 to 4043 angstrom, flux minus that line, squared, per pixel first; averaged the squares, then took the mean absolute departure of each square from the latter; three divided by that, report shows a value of 0.19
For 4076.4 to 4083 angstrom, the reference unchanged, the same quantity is 0.29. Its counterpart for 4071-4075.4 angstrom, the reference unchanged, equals 0.89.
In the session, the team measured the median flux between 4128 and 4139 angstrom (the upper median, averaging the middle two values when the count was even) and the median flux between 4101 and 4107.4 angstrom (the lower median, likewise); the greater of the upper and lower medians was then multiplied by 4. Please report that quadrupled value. 49.8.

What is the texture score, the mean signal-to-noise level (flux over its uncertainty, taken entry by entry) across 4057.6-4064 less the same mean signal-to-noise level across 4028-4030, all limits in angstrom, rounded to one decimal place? 0.8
